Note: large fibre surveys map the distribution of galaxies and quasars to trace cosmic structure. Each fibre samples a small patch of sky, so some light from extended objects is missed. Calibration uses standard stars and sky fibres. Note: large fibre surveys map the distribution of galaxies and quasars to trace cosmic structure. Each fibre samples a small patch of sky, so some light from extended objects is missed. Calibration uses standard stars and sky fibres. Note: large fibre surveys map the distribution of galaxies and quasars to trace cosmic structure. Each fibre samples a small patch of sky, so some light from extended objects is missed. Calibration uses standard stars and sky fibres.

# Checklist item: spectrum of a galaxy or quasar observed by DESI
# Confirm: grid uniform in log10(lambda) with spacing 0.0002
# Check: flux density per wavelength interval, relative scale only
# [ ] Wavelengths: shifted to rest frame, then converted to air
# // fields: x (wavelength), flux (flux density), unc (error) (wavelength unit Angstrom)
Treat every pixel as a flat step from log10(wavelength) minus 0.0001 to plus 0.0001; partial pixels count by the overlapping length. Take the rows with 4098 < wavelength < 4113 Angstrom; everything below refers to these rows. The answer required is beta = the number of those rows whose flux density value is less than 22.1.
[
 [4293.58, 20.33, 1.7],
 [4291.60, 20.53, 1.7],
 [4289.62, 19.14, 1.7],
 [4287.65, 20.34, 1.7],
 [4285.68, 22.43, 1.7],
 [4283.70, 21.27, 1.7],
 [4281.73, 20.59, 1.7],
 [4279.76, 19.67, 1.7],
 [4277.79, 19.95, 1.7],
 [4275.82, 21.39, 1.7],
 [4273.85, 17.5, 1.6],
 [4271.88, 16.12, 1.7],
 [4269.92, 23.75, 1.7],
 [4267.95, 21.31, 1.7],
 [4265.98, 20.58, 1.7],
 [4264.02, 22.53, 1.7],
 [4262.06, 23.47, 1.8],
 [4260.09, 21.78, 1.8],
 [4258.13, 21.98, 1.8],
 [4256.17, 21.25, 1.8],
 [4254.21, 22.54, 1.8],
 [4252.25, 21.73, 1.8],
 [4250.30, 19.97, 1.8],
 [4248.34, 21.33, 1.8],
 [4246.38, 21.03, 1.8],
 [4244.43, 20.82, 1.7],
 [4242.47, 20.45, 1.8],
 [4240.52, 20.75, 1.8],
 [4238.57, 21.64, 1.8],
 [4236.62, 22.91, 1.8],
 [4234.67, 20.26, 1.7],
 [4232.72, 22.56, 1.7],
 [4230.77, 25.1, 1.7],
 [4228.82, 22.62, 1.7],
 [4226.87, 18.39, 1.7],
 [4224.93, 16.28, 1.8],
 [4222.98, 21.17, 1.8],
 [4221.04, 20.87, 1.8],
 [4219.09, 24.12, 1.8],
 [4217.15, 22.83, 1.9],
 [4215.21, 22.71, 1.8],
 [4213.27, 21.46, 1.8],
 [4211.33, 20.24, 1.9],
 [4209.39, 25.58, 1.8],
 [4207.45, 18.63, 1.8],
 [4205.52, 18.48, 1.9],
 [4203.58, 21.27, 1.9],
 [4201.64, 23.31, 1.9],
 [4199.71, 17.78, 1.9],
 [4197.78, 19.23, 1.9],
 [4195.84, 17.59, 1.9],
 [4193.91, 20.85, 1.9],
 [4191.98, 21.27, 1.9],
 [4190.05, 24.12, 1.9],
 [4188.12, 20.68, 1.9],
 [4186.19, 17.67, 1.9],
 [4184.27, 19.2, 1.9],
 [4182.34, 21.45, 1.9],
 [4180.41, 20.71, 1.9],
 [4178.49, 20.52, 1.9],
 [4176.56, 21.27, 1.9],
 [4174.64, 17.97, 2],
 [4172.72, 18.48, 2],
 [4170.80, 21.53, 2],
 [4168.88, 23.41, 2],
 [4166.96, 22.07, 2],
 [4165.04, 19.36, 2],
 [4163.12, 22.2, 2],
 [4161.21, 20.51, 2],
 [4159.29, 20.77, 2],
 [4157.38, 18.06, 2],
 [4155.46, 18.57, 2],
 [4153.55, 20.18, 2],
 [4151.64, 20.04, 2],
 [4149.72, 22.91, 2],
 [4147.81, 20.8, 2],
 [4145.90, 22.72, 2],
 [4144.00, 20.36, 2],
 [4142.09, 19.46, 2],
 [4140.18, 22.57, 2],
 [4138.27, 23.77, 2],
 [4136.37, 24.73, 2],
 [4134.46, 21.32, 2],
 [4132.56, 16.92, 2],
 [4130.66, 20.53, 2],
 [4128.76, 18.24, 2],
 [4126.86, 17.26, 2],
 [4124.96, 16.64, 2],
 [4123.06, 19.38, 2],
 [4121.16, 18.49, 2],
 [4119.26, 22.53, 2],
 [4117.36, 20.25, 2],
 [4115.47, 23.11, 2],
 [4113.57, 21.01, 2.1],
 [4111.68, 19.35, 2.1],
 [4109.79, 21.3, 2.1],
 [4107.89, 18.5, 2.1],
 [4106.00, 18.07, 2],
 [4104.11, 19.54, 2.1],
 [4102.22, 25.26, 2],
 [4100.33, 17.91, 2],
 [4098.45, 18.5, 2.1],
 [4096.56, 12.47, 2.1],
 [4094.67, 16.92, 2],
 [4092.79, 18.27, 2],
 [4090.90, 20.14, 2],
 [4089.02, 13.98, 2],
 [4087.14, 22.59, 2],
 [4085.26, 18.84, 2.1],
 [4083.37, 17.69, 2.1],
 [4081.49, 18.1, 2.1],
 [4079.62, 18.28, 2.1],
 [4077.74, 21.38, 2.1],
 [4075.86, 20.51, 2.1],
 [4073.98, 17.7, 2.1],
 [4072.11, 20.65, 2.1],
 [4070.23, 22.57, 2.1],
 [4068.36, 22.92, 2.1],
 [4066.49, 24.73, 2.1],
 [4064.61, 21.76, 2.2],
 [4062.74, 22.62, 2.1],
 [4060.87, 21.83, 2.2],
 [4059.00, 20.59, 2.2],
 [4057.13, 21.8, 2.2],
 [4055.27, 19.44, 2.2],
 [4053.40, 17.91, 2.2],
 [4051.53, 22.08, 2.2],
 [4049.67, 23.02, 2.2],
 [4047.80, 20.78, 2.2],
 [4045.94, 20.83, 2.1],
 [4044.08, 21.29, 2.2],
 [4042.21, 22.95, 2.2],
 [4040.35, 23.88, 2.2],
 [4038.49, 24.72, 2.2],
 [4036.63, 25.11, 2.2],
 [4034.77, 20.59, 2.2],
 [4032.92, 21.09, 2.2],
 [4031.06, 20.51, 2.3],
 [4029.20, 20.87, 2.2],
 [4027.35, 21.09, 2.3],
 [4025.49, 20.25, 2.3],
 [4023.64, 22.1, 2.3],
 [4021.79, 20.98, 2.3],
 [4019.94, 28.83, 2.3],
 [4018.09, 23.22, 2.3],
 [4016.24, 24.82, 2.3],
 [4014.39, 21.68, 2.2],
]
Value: 7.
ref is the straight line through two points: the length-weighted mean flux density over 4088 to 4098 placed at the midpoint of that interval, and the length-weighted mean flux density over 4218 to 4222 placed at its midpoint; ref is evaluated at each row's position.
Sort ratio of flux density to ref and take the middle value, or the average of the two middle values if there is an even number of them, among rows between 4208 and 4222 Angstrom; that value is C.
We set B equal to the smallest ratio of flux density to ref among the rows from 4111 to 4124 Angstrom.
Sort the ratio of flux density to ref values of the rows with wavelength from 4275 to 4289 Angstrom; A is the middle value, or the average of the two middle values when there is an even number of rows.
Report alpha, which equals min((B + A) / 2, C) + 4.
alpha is 4.92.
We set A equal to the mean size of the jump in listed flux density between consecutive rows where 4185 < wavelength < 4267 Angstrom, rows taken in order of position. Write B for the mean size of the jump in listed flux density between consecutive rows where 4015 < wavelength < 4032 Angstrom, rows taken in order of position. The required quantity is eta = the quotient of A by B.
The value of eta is 0.8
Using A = 1.99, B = 2.4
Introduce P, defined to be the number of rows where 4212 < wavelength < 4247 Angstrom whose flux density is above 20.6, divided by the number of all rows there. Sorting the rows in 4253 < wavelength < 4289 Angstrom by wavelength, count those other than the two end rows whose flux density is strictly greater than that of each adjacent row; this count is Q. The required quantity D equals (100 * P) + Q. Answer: 83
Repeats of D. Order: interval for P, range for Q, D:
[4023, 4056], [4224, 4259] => 76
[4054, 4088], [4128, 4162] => 62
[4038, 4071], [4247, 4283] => 88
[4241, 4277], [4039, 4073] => 76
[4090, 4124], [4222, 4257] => 32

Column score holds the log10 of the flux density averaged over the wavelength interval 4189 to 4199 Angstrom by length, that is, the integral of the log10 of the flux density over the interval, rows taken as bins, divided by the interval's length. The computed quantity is 1.31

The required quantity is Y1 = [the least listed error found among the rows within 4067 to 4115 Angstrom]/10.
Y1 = 0.200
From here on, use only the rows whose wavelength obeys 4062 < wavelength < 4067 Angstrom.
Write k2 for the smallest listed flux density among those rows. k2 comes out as 21.76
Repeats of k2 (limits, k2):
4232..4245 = 20.26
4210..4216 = 20.24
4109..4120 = 19.35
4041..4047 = 20.83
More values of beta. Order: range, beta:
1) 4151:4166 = 7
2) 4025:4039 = 6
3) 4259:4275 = 5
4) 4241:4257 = 7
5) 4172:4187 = 8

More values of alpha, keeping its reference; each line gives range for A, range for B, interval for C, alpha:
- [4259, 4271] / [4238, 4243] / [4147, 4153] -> 4.89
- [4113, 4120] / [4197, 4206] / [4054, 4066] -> 5.03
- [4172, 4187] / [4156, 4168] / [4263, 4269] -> 4.86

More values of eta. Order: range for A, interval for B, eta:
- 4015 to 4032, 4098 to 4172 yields 1.1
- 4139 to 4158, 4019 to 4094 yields 0.9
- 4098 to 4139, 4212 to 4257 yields 1.5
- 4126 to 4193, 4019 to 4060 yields 1.2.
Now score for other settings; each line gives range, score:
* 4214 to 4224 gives 1.35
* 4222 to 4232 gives 1.31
